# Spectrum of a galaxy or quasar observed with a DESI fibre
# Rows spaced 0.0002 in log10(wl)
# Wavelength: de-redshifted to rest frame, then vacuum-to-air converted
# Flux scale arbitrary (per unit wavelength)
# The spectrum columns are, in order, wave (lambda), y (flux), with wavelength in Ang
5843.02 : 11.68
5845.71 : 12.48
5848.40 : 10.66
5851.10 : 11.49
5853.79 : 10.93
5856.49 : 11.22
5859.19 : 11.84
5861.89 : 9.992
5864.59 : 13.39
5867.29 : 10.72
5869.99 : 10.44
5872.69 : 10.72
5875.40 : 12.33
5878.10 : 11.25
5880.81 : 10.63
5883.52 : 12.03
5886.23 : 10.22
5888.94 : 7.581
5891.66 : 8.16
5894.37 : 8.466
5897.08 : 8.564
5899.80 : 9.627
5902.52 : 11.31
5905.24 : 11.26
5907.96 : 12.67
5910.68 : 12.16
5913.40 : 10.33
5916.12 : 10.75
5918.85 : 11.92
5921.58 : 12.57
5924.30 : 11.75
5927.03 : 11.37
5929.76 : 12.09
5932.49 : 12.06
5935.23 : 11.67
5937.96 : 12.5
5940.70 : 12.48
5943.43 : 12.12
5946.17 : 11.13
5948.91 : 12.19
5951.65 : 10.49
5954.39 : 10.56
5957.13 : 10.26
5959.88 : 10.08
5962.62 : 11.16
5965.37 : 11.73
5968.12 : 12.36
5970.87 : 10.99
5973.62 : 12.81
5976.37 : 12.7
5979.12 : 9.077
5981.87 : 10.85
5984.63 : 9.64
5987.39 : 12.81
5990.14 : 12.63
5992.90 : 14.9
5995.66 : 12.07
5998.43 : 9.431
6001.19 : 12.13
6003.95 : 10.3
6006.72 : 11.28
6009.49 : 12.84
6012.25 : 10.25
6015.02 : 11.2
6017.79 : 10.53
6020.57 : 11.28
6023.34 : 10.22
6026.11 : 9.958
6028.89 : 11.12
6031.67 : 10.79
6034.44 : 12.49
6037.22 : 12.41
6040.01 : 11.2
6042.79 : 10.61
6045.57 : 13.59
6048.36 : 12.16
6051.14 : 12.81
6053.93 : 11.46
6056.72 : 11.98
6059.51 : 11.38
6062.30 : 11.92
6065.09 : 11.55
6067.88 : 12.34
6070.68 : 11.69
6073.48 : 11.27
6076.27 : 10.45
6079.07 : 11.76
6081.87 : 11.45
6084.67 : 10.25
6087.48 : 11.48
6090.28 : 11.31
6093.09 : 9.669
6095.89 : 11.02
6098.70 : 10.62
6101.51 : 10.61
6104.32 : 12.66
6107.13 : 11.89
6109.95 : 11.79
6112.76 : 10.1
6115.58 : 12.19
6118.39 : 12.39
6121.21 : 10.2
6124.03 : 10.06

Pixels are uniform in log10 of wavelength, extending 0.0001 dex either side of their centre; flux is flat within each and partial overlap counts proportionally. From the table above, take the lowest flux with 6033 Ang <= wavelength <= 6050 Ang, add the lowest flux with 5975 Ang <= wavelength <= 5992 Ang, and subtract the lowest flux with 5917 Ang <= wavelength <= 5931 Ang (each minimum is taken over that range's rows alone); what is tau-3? 8.3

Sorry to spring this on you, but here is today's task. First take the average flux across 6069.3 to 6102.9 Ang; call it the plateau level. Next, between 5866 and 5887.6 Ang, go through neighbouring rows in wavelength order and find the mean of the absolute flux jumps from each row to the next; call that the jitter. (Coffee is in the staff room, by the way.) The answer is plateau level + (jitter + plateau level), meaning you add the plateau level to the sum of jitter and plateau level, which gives 22.9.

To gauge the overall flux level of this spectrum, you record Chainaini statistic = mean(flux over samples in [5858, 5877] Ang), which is 11.3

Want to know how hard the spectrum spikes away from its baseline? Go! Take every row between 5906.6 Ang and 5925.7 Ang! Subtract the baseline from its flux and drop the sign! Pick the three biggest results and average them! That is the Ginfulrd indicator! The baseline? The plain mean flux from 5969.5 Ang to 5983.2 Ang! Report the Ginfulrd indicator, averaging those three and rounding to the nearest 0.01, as 1.21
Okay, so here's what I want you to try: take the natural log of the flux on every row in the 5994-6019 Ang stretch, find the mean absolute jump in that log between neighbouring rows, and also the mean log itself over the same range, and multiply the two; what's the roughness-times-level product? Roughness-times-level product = 0.38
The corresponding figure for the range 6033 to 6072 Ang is 0.19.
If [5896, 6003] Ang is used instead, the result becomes 0.24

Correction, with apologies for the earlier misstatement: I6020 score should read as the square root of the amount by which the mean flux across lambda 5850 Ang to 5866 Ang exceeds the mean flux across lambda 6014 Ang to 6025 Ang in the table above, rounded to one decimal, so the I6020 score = 0.8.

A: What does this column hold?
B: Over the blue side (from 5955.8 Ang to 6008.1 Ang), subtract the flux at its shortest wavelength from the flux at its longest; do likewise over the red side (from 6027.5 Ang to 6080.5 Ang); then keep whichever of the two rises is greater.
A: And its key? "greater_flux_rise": 1.0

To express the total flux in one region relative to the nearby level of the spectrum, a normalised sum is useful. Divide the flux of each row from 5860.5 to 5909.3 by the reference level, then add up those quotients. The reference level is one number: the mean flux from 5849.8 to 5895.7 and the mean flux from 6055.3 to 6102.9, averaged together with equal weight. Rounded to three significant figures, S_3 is 17.3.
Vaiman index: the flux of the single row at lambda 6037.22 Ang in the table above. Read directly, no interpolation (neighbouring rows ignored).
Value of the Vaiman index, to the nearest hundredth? 12.41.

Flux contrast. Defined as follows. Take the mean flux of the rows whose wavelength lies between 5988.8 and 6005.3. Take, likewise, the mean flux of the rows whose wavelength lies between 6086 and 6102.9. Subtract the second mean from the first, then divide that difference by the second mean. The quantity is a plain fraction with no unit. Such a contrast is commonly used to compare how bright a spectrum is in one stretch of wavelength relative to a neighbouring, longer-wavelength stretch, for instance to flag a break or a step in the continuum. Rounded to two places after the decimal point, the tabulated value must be 0.10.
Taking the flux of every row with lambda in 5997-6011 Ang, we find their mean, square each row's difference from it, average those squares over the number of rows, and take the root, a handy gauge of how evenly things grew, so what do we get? 1.2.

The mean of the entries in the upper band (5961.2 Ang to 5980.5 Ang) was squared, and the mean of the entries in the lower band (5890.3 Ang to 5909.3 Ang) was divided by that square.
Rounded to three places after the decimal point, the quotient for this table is 0.075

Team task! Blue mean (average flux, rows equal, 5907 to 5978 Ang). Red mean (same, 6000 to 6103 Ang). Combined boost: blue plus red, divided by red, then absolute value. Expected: 2.03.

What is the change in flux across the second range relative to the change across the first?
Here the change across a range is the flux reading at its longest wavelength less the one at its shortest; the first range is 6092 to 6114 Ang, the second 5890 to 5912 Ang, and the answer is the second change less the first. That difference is 3.6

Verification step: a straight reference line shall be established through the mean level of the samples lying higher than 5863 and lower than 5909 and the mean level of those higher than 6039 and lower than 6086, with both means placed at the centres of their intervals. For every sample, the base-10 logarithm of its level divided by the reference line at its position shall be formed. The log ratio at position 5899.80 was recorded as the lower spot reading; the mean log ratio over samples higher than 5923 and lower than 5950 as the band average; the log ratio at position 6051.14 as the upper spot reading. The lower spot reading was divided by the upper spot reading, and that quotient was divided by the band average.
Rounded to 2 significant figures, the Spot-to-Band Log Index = -24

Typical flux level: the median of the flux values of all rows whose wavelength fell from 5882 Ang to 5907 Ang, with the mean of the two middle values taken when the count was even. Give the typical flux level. 9.6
